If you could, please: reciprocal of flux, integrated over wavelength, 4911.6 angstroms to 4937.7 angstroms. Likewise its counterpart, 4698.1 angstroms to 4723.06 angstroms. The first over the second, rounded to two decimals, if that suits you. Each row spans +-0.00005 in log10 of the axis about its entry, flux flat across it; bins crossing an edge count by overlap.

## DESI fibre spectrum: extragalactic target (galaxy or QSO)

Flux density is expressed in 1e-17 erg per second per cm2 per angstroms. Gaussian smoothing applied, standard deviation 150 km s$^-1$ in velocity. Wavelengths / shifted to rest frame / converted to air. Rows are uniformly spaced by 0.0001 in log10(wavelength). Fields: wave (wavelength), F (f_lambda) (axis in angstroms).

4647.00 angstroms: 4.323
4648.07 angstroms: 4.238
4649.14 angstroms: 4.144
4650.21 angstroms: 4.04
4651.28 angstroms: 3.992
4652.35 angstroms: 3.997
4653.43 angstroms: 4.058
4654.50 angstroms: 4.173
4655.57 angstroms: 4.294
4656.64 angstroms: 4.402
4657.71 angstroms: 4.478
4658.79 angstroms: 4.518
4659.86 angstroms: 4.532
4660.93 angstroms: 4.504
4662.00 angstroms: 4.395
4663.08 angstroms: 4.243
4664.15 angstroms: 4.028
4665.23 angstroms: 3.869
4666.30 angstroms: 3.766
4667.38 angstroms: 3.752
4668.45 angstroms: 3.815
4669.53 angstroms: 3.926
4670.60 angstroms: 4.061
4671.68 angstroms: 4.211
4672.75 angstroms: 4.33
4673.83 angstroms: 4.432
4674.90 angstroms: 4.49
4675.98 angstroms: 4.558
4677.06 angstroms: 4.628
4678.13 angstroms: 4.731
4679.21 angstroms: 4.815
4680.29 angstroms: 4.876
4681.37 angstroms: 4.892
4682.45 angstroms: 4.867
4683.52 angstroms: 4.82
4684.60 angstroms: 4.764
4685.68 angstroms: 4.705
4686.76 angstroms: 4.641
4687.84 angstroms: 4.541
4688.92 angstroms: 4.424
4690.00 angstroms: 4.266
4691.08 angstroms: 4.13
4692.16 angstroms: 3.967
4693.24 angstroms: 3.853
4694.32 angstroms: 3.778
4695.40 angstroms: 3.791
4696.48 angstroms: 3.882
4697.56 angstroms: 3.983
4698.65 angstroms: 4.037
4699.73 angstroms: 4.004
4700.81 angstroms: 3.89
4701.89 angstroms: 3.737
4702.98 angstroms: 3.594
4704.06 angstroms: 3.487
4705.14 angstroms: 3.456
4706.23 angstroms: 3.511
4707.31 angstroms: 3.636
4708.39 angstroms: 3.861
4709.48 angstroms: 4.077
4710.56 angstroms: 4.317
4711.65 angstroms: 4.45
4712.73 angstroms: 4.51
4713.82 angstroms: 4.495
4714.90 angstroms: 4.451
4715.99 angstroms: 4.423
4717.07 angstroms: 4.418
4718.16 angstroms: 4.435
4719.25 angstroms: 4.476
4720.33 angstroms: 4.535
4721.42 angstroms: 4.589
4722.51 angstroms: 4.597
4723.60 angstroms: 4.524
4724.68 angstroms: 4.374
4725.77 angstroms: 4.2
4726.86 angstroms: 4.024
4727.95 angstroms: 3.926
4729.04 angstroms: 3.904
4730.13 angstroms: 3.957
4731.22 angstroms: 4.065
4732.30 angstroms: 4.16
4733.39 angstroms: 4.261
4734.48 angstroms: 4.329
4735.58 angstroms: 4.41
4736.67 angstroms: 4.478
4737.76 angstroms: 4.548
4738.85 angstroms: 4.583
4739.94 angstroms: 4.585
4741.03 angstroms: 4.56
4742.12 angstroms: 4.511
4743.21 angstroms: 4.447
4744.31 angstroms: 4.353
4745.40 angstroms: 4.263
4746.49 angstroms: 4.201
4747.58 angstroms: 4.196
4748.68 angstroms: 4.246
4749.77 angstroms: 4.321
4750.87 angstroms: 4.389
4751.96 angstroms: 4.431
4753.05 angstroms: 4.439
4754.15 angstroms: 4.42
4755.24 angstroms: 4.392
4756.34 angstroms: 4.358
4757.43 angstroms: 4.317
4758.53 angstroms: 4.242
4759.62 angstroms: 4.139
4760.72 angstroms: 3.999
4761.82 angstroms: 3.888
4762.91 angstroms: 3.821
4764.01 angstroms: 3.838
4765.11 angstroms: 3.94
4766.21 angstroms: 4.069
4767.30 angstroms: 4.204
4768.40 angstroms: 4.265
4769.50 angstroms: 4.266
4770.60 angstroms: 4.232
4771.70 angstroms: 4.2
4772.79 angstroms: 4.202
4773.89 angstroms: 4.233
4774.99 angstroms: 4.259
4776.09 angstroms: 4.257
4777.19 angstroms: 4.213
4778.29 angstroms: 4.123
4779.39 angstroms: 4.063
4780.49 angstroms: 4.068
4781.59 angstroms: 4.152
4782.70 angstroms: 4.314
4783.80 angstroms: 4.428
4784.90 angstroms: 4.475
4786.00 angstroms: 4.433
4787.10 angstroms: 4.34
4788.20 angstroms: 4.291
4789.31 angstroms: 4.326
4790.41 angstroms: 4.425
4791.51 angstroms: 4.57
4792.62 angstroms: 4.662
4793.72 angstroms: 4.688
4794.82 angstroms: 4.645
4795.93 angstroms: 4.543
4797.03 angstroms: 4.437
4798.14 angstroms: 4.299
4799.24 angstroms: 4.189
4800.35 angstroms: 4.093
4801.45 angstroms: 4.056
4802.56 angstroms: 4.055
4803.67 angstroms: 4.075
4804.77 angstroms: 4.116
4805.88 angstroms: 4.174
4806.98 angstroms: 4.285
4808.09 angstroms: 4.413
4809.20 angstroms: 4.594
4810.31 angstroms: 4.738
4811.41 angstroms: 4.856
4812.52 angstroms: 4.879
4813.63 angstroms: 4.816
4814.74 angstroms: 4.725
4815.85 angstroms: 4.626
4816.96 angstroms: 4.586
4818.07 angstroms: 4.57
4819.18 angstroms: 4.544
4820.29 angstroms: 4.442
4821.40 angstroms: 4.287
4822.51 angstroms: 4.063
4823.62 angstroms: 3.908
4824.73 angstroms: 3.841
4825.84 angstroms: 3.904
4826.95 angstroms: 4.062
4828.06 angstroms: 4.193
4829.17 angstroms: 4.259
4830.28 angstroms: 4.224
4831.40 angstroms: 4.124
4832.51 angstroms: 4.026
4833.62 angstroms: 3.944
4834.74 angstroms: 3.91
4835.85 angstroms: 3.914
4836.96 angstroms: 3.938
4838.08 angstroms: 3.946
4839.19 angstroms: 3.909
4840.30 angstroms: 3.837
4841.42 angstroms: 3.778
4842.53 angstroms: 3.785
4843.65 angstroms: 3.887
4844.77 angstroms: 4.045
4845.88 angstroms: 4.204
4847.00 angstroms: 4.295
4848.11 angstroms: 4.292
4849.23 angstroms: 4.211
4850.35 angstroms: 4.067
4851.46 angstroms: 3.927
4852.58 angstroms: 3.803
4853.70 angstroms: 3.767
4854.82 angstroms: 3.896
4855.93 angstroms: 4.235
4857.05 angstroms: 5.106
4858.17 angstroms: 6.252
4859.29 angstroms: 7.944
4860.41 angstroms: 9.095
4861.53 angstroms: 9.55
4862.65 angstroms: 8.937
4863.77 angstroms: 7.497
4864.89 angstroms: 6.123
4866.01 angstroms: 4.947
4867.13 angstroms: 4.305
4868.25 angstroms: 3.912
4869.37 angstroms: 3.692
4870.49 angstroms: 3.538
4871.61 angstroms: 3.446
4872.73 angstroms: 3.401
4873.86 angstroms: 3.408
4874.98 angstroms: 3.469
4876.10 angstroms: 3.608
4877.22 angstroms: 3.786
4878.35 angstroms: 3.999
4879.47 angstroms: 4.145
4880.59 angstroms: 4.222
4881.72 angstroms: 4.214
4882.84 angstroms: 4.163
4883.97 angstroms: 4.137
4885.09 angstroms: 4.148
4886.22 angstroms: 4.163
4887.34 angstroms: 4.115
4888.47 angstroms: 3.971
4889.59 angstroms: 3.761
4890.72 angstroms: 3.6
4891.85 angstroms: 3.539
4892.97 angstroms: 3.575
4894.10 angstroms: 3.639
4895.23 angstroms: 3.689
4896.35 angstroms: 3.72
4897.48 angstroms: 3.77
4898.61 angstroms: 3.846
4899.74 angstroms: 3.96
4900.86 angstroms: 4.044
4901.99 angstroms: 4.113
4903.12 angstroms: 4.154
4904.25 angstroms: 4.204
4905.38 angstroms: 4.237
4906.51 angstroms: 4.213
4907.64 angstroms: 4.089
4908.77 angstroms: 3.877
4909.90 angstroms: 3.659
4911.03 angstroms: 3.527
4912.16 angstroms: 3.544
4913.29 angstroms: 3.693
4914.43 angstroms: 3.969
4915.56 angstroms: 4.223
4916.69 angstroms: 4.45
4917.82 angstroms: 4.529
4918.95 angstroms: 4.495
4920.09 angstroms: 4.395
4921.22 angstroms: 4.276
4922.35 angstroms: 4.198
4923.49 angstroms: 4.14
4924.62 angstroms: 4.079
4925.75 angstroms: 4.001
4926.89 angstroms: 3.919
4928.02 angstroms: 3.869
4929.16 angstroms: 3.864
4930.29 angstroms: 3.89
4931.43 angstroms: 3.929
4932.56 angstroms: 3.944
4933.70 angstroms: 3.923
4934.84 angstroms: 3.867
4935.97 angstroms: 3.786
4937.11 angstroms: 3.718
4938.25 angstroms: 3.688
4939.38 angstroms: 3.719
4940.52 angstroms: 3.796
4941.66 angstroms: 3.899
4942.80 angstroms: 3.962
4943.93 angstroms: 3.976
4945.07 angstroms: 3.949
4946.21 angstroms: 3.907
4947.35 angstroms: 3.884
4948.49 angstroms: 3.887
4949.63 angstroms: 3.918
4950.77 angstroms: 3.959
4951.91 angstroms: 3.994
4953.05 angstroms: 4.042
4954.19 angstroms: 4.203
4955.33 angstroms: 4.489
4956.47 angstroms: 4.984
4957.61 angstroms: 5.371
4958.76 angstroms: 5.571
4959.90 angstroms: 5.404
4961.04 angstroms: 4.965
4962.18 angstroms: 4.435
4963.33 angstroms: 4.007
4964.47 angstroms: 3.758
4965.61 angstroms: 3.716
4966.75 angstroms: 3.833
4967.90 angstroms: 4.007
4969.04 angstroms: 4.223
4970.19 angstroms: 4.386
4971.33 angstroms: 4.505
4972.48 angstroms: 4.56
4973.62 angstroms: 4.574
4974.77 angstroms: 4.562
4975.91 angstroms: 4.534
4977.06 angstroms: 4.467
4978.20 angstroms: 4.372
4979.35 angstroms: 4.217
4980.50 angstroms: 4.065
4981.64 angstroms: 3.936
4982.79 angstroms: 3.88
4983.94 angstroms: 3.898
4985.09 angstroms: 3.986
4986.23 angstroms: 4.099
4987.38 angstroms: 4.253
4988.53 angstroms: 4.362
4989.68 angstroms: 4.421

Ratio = 1.07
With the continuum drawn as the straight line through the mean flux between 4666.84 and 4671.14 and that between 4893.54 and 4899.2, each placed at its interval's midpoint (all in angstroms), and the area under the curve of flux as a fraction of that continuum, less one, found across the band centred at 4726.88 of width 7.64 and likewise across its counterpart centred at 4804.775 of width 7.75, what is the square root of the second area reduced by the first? 0.45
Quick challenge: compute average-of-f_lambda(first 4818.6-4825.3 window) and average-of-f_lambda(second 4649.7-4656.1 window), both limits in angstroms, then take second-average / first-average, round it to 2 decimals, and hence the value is 0.98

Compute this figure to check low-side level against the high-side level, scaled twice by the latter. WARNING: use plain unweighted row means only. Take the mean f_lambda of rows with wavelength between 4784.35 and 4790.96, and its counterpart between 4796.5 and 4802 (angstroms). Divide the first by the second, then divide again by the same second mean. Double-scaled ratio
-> 0.25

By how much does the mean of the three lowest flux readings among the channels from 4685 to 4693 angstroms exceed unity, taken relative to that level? 3.12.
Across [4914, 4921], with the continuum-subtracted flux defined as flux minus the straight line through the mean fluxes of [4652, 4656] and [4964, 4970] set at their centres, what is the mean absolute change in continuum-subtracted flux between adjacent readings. 0.14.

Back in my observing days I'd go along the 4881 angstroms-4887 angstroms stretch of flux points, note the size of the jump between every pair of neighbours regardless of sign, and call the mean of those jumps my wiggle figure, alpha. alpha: 0.026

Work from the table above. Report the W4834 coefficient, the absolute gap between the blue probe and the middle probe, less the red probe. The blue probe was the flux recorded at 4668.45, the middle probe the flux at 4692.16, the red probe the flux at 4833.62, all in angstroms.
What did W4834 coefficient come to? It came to -3.79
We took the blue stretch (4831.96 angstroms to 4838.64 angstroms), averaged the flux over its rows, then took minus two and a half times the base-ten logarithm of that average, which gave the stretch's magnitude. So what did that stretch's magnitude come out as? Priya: -1.49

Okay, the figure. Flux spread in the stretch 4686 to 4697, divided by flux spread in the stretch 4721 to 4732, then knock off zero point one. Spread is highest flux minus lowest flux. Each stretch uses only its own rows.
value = 1.1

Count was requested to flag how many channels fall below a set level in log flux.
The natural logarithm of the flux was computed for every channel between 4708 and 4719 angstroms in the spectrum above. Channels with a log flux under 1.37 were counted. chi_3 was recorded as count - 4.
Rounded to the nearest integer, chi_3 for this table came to -3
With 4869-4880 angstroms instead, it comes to 4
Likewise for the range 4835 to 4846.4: 2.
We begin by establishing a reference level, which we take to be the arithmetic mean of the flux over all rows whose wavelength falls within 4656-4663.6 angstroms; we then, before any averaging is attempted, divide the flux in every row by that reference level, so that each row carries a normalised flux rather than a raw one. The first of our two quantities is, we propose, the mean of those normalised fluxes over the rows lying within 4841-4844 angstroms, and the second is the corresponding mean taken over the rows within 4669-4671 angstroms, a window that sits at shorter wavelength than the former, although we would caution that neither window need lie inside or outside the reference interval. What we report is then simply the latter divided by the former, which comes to 1.05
